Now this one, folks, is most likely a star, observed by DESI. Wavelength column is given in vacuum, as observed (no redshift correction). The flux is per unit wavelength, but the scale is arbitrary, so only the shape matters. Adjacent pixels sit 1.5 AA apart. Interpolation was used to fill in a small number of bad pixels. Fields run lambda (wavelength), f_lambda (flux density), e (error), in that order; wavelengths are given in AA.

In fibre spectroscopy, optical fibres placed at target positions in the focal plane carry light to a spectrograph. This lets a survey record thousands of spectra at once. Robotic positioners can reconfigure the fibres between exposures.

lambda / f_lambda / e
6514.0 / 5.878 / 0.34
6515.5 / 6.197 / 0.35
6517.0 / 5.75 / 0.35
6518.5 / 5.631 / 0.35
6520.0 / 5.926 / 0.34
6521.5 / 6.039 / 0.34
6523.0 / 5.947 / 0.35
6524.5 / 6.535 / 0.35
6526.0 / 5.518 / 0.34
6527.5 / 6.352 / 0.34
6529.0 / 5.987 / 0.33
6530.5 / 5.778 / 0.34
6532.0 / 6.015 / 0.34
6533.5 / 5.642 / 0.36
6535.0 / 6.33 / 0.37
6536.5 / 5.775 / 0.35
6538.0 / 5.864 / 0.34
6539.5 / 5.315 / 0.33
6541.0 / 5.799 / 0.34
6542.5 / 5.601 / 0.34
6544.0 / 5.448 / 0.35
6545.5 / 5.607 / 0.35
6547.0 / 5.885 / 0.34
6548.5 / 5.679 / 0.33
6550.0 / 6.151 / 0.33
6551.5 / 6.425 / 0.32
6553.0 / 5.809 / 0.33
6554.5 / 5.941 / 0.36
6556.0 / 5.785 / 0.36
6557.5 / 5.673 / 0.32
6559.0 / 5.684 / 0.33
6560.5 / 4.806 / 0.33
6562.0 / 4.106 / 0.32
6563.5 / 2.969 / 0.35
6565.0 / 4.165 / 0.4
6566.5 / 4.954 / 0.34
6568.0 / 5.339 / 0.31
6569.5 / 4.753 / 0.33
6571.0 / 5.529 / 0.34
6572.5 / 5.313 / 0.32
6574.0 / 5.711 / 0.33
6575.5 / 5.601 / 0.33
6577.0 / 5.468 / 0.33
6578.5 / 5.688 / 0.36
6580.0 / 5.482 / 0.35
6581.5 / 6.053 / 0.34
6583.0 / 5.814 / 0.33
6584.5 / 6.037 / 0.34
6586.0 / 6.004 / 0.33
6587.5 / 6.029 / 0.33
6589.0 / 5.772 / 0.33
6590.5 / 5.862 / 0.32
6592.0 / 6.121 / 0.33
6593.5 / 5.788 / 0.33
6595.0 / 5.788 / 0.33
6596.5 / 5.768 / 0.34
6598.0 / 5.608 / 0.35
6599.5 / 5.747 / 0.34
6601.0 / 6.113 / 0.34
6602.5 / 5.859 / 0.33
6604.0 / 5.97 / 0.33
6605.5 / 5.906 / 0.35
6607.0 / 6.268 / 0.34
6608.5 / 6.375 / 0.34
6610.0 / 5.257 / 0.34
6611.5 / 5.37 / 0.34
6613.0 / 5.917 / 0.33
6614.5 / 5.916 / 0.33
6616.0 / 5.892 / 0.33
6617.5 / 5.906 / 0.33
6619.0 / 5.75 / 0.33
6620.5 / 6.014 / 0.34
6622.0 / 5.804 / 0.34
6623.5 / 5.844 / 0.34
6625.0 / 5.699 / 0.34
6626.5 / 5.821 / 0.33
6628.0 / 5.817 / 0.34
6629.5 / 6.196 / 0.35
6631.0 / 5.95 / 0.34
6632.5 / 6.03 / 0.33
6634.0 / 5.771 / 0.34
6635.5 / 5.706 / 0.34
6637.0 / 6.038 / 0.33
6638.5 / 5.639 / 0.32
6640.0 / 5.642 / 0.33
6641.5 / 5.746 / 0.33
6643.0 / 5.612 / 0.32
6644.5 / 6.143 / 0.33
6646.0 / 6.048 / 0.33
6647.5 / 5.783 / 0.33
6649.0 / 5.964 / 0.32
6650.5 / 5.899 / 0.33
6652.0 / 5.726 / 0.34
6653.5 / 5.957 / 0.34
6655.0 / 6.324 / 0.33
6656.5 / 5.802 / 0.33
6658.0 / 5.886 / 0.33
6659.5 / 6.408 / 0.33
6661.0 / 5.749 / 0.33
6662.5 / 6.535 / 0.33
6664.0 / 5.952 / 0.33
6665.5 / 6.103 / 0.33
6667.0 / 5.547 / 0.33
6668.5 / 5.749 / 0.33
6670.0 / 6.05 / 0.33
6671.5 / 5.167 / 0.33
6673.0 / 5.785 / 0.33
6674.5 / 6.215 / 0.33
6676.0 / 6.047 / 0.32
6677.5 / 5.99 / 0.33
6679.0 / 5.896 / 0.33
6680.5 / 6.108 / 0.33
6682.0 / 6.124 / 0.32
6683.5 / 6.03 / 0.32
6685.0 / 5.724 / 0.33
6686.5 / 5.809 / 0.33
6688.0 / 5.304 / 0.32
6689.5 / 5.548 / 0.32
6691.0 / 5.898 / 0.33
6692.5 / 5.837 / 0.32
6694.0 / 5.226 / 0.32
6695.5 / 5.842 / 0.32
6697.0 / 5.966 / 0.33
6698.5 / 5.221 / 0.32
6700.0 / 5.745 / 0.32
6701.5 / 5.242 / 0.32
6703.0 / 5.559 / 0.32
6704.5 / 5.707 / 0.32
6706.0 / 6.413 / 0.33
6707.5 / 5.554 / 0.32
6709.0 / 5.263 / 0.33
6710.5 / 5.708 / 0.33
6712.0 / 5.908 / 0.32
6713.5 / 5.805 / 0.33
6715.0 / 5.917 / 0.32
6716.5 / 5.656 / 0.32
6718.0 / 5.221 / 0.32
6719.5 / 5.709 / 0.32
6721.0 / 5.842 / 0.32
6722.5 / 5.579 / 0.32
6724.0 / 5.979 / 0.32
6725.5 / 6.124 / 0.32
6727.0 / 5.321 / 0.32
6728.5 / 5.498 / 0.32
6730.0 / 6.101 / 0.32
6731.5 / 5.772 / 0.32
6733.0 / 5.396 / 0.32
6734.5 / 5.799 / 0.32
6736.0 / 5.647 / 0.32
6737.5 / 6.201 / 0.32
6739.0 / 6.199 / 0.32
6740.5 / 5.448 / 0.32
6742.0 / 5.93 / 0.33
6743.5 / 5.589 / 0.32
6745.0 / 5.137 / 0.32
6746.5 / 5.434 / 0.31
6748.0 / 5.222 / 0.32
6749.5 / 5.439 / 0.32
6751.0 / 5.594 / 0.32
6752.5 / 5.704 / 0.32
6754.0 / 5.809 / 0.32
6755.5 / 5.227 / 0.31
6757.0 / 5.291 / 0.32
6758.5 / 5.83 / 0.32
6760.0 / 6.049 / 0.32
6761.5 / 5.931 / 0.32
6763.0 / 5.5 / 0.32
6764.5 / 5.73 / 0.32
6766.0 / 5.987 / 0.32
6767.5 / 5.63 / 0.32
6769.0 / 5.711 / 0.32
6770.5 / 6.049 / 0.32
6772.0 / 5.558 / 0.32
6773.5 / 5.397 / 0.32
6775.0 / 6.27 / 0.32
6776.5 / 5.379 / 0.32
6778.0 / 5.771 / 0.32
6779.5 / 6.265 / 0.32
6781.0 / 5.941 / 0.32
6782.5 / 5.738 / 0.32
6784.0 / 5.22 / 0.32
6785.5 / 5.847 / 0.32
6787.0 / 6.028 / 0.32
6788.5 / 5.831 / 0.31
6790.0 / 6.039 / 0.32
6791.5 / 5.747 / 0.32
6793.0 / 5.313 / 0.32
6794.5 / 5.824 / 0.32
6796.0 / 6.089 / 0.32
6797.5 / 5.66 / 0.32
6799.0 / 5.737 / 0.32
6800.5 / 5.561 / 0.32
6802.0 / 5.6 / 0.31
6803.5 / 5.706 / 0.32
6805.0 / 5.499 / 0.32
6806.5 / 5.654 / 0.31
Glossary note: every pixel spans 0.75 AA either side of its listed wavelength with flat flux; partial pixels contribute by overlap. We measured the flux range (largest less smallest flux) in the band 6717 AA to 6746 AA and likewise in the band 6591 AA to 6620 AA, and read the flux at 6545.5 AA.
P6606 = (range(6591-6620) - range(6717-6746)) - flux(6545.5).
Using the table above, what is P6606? -5.55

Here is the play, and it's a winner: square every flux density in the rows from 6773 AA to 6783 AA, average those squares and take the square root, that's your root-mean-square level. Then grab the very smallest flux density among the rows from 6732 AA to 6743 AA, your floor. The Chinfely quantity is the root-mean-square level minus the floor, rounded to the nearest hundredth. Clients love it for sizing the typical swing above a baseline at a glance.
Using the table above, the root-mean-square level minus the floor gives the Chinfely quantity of 0.44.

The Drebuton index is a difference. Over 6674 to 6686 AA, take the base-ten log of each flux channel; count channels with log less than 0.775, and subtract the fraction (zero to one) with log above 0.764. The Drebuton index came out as 1.1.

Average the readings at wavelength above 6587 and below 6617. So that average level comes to 5.87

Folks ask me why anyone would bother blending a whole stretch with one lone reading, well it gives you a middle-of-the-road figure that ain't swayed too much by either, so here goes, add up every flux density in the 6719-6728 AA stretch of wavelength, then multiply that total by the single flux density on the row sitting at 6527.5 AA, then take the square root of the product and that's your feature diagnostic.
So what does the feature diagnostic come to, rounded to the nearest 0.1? 14.8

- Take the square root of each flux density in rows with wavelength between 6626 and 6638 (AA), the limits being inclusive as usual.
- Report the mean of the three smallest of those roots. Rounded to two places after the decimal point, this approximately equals 2.40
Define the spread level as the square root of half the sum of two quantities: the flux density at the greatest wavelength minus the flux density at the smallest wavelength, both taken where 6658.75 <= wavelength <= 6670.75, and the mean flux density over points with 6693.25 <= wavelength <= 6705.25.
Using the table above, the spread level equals 1.61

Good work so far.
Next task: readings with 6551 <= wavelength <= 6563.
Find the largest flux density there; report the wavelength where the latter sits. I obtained 6551.5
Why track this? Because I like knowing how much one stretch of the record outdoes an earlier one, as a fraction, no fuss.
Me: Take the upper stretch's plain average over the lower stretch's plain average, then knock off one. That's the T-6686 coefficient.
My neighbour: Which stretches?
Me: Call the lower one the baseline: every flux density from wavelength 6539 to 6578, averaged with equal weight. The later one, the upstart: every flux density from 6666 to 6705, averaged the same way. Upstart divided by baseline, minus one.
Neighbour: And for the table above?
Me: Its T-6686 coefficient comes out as 0.07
